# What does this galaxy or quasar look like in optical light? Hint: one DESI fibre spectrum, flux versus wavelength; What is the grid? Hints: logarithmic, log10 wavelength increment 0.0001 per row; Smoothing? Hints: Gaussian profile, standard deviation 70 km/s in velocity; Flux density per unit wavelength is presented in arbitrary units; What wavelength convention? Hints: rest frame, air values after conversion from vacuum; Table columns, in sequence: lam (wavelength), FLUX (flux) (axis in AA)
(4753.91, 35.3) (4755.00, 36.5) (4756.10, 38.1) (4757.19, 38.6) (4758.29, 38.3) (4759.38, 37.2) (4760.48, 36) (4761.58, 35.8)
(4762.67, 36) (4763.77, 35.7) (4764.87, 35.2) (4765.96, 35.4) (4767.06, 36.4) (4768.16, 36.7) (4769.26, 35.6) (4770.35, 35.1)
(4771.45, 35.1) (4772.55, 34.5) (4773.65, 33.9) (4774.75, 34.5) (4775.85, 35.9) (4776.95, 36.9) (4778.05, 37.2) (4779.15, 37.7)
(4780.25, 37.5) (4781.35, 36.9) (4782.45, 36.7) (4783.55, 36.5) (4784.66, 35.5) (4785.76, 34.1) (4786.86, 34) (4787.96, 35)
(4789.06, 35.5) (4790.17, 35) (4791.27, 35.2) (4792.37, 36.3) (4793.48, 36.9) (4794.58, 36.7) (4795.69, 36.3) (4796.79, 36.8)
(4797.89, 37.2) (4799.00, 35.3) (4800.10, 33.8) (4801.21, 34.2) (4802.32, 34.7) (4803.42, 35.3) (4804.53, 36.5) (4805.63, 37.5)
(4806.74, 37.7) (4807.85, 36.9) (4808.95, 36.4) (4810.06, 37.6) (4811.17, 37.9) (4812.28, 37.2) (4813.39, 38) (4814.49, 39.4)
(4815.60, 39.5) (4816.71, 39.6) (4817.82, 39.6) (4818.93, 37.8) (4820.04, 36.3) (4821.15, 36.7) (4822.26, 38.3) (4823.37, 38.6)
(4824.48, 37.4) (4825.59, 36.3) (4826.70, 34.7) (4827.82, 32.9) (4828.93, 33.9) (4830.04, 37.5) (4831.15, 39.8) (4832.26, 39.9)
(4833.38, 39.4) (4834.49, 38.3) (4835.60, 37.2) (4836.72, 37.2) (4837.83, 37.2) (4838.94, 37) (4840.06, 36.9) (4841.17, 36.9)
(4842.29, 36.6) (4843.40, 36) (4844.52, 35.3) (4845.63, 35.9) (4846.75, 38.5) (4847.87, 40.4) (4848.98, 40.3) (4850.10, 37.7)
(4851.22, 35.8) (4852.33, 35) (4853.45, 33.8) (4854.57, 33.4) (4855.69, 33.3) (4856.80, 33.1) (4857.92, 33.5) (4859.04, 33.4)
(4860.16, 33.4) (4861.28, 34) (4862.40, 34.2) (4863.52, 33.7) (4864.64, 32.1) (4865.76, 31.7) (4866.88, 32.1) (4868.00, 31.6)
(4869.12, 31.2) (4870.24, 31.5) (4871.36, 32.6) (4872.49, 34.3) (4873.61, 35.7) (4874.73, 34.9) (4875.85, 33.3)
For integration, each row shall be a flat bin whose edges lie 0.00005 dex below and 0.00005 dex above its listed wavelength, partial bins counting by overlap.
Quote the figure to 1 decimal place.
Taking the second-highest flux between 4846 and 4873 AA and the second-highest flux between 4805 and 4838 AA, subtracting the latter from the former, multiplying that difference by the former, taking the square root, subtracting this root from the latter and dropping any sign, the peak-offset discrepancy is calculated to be 35.3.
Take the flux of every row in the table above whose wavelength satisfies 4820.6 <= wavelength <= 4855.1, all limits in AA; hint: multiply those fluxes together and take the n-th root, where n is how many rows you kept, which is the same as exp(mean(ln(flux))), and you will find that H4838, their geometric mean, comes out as 36.9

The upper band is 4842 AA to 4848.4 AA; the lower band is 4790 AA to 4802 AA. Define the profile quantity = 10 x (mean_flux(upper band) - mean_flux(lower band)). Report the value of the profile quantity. 13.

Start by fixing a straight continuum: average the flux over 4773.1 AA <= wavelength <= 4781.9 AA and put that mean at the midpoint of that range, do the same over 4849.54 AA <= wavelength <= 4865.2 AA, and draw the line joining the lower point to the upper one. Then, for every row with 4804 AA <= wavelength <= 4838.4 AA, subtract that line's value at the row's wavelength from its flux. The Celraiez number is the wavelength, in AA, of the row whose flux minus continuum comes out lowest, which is 4827.82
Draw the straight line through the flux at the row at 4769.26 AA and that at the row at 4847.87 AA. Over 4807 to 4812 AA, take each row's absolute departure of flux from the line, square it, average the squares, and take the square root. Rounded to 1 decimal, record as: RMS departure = 1.0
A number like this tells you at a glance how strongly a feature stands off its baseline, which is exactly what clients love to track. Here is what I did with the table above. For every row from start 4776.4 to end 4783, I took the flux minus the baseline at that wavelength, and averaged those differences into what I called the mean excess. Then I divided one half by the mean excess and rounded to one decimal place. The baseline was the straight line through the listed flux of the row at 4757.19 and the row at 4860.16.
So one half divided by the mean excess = -1.6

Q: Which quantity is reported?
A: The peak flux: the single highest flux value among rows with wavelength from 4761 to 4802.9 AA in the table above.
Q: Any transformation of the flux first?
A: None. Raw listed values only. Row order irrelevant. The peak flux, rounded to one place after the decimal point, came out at 37.7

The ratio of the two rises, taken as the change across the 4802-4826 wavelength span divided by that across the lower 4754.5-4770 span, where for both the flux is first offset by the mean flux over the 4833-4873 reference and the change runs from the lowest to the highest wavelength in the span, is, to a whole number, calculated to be -2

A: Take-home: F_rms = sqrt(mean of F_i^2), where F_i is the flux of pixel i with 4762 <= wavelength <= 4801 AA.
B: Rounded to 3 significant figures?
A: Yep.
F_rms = 35.8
